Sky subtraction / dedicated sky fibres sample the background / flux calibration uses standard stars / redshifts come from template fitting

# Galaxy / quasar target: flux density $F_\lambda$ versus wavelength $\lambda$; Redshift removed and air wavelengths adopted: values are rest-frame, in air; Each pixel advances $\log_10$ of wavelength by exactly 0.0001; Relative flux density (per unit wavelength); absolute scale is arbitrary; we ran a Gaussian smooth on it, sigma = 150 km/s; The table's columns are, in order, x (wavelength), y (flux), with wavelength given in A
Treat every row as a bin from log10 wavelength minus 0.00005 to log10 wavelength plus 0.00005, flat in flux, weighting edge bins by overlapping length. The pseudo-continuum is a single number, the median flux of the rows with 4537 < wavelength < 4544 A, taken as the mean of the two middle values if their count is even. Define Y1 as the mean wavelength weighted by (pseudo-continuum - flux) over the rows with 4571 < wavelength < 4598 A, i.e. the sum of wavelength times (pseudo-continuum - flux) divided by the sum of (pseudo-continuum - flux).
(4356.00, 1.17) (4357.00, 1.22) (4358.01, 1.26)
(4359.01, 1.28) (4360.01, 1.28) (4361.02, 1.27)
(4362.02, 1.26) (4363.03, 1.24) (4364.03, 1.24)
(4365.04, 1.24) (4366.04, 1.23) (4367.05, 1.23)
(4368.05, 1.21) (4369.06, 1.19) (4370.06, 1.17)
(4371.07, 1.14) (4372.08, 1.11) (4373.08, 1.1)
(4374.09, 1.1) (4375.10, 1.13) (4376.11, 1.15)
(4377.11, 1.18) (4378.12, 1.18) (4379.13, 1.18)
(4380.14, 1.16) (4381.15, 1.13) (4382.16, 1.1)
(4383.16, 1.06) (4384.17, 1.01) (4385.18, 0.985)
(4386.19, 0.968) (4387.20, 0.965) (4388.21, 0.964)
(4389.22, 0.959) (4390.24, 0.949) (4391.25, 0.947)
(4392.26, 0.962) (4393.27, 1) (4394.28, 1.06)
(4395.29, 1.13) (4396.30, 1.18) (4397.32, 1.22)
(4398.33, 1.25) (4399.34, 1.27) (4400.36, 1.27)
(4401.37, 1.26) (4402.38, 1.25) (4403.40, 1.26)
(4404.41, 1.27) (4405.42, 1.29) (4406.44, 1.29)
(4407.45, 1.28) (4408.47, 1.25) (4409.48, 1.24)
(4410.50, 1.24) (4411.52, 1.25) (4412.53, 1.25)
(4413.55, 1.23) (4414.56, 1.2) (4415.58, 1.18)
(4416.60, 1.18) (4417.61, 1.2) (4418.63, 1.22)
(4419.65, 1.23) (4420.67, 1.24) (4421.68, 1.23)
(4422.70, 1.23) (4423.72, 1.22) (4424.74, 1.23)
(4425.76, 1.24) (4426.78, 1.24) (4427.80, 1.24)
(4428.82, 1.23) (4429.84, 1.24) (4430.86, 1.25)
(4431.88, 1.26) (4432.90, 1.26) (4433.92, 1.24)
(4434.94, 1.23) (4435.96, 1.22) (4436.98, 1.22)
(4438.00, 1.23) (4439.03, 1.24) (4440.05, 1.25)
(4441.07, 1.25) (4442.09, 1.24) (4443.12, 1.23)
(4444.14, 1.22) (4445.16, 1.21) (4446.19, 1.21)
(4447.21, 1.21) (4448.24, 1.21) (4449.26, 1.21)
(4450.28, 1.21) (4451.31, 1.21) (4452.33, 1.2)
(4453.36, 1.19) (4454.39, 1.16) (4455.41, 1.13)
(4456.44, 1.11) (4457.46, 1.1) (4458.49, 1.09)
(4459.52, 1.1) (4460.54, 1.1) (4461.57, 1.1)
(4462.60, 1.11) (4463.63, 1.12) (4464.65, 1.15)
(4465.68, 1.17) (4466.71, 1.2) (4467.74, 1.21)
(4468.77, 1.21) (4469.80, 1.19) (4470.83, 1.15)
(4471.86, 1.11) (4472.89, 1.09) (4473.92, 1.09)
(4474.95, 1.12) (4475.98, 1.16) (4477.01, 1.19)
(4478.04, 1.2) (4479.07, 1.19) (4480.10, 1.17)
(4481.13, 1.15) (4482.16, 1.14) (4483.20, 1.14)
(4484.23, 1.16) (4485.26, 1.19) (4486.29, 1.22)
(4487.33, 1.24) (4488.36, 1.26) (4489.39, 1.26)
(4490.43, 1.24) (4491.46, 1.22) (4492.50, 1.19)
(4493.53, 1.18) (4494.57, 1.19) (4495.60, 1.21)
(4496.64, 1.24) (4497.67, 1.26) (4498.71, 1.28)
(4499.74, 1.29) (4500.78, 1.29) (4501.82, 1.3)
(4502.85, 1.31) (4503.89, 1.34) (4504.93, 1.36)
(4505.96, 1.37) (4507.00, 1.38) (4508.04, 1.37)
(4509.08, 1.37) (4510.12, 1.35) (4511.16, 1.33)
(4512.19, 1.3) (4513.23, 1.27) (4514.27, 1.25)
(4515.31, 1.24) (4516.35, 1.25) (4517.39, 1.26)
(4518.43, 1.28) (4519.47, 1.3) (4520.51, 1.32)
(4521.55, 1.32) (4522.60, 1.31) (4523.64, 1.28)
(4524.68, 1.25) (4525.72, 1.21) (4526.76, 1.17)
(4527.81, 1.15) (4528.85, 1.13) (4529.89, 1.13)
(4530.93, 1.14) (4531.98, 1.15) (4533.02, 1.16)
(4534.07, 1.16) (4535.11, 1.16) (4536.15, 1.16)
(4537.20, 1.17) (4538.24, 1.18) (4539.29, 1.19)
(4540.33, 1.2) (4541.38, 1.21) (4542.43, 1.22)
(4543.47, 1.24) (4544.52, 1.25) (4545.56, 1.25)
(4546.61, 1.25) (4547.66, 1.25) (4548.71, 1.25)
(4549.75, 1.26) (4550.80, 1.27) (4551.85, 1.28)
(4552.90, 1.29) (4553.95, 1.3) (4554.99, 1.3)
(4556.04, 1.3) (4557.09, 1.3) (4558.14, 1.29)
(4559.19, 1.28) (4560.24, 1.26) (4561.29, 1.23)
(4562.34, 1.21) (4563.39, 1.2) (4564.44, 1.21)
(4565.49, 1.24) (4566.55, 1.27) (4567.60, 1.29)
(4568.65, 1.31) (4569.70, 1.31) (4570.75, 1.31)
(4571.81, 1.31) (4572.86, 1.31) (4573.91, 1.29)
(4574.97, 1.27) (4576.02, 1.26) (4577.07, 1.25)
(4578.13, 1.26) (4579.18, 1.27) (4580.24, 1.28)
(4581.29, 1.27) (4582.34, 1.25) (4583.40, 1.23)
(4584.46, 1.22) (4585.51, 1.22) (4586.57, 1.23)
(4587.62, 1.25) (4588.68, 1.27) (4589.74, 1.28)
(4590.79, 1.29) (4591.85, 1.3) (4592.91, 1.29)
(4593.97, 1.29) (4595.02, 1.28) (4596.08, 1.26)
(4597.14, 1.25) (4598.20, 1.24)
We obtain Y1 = 4584.1 A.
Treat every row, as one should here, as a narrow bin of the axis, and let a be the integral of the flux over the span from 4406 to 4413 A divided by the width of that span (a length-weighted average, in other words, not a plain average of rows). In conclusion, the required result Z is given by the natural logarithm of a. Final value 0.23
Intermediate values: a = 1.257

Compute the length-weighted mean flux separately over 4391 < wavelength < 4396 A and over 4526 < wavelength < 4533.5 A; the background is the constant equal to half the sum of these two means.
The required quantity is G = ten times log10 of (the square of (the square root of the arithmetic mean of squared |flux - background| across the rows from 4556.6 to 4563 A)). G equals -15.2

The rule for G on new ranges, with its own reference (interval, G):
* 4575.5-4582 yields -15.2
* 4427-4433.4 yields -16.1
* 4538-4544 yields -18.6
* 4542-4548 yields -16.3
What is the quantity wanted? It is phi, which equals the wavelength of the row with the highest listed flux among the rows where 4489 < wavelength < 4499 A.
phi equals 4498.71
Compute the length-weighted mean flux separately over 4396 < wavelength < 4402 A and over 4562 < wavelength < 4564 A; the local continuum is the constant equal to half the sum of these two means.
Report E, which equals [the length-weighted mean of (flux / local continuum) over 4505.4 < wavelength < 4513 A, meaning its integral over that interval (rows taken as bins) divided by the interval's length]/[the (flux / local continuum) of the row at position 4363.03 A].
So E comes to 1.09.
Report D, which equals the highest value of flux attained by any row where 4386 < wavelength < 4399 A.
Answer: 1.25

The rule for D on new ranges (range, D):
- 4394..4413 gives 1.29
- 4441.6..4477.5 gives 1.24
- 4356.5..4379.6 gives 1.28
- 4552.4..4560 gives 1.3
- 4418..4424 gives 1.24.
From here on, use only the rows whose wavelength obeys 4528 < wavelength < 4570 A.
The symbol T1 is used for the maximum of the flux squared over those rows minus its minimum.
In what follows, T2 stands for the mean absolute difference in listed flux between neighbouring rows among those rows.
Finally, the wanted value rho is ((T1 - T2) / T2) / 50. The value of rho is 0.88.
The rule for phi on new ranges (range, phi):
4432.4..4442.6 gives 4432.90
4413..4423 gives 4420.67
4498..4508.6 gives 4507.00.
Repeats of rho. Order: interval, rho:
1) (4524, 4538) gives 0.41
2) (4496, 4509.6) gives 0.57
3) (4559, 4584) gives 0.36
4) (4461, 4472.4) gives 0.22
